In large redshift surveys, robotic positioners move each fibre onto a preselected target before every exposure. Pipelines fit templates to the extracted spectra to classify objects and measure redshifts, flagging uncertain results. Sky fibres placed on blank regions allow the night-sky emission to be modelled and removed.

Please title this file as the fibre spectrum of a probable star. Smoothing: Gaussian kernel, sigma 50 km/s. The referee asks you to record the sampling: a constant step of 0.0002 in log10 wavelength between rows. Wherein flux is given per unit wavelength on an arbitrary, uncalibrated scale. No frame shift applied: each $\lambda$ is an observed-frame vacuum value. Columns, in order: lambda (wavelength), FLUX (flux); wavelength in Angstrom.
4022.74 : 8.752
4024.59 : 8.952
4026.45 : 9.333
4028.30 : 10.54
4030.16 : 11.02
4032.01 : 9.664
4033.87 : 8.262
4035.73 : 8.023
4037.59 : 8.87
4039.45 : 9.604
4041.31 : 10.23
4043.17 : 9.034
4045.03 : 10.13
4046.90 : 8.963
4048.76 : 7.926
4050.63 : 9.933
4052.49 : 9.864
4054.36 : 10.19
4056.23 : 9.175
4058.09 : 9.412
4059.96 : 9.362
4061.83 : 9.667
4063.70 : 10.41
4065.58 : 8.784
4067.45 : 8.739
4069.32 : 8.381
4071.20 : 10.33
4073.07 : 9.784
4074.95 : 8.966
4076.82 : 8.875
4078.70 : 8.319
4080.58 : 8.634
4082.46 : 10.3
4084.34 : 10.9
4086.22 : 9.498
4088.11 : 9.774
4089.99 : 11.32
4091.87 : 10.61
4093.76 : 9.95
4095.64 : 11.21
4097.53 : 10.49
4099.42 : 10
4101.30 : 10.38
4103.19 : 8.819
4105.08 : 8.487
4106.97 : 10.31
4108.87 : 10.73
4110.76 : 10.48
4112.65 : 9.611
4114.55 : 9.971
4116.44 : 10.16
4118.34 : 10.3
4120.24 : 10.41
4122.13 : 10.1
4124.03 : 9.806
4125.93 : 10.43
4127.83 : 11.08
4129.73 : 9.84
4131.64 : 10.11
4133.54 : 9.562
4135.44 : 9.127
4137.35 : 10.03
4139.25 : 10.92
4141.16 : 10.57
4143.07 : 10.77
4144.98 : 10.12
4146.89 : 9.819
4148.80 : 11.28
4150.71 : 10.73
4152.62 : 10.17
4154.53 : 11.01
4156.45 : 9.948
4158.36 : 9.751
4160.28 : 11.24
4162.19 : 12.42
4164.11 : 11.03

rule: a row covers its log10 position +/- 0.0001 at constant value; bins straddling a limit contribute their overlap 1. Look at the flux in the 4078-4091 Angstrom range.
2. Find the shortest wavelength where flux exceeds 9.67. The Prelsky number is 4082.46 Angstrom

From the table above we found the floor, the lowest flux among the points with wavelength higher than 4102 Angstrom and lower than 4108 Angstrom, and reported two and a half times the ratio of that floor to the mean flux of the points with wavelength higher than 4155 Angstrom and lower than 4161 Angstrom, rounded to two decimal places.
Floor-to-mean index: 2.06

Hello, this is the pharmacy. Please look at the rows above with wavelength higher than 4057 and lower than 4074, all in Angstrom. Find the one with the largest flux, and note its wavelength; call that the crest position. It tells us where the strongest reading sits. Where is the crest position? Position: 4063.70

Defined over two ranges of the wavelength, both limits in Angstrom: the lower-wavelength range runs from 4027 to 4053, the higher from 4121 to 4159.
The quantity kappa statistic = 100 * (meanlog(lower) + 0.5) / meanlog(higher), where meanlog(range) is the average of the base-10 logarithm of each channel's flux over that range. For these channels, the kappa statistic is 146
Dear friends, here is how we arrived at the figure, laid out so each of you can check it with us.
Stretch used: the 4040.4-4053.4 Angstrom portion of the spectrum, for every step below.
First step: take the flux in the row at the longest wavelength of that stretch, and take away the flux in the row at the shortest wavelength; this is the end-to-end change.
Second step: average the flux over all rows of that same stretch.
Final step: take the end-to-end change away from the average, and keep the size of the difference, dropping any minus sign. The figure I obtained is 9.8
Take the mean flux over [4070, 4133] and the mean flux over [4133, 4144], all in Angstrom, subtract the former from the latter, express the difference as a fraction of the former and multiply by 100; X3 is 2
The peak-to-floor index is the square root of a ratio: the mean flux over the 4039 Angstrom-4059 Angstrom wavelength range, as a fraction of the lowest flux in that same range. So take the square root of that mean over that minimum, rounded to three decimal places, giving 1.095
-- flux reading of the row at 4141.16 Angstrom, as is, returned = 10.57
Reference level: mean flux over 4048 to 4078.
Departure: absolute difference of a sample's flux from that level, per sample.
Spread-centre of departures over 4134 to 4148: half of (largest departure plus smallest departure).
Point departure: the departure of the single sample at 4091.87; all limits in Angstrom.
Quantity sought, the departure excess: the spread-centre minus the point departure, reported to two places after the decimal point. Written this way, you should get -0.35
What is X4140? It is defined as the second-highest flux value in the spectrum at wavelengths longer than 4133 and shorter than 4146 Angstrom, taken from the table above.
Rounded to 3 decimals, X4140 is 10.770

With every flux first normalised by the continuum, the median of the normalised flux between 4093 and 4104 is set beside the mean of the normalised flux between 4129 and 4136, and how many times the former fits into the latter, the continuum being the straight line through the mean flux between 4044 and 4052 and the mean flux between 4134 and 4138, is 0.94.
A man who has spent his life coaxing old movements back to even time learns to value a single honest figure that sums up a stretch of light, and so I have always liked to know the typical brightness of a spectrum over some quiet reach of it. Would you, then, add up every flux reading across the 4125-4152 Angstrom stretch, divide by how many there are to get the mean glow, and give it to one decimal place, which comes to 10.3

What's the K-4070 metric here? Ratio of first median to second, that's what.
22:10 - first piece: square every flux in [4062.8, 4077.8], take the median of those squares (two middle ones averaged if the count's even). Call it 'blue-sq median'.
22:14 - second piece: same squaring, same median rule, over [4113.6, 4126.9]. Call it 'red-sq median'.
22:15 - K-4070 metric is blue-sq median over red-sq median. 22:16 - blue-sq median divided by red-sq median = 0.77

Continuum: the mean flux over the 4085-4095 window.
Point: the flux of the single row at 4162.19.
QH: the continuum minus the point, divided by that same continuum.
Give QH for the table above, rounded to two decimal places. -0.21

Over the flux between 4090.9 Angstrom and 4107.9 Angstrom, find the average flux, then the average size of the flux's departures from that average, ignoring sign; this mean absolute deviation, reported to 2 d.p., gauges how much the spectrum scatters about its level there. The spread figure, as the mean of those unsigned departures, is 0.64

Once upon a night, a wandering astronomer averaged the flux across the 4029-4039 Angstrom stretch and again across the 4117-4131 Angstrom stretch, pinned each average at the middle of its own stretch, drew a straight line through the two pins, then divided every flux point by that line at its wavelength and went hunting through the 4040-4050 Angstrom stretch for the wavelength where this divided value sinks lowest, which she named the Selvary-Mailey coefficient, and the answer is 4048.76 Angstrom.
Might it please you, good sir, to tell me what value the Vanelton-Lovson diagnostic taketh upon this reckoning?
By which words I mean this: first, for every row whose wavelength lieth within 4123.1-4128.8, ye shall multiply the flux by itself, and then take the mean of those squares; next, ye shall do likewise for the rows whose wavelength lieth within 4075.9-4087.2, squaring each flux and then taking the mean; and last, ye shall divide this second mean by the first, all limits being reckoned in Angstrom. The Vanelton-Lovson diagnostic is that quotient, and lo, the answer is 0.82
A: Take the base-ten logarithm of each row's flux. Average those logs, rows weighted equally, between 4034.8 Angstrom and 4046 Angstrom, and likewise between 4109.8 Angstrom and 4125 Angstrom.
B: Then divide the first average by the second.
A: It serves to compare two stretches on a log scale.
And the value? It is 0.96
